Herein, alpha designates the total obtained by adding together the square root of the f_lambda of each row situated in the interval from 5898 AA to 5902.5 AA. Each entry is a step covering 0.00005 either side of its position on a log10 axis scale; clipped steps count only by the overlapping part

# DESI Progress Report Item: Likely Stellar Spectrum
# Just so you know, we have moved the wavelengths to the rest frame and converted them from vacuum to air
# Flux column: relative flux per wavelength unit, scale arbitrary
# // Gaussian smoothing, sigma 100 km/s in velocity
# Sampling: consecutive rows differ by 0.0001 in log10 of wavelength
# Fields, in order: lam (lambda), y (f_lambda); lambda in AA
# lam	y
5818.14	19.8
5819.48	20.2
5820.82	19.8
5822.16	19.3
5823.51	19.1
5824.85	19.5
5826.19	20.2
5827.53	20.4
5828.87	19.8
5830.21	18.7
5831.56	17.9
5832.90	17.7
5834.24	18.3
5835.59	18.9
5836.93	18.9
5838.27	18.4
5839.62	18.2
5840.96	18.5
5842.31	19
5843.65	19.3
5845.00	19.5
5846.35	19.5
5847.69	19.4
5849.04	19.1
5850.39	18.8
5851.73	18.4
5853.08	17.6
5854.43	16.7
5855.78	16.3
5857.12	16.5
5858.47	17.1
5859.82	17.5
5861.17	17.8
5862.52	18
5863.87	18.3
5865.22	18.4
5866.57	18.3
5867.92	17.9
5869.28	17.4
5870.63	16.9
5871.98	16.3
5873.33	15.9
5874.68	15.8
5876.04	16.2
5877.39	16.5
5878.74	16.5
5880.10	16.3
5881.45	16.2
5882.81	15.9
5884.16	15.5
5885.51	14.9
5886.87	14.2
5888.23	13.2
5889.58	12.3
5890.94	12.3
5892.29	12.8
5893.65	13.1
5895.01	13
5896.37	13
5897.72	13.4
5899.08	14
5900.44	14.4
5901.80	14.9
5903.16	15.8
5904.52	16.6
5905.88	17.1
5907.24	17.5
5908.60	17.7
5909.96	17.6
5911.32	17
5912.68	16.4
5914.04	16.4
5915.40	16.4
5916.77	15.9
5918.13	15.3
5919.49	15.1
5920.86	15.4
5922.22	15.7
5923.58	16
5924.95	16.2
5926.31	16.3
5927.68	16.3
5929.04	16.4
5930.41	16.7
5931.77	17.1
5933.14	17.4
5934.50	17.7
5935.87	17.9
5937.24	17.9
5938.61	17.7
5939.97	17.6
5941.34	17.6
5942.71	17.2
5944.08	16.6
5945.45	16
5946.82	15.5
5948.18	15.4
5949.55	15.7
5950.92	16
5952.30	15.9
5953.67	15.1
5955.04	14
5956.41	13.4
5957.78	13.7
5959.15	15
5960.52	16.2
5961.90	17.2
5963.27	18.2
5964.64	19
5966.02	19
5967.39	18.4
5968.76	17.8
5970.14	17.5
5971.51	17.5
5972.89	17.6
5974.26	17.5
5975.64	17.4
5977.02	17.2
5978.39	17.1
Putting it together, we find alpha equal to 11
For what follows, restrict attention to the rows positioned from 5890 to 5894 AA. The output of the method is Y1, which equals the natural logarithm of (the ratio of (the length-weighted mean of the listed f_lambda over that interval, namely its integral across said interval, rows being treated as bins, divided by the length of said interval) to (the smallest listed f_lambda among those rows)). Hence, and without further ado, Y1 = 0.030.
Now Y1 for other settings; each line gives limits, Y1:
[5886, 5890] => 0.083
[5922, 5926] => 0.021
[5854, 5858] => 0.015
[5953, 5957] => 0.057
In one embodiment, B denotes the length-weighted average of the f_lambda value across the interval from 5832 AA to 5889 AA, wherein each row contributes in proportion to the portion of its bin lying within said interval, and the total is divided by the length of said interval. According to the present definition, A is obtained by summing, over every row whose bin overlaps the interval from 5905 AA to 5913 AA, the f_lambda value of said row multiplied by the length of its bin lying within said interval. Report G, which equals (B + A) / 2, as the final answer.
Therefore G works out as 78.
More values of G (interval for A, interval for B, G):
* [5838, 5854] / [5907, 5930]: 158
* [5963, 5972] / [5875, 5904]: 89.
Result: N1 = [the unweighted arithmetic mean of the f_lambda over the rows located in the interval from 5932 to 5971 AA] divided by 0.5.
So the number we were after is 33.3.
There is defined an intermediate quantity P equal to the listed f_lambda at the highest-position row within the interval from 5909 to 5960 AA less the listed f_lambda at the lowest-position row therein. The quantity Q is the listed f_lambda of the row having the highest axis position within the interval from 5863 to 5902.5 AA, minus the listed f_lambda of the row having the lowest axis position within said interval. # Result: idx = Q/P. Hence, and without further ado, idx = 1.3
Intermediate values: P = -2.6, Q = -3.4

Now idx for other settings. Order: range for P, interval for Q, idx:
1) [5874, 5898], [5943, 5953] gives 0.3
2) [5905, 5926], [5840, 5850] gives -0.7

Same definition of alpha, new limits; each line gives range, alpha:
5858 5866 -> 25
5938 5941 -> 8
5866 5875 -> 29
